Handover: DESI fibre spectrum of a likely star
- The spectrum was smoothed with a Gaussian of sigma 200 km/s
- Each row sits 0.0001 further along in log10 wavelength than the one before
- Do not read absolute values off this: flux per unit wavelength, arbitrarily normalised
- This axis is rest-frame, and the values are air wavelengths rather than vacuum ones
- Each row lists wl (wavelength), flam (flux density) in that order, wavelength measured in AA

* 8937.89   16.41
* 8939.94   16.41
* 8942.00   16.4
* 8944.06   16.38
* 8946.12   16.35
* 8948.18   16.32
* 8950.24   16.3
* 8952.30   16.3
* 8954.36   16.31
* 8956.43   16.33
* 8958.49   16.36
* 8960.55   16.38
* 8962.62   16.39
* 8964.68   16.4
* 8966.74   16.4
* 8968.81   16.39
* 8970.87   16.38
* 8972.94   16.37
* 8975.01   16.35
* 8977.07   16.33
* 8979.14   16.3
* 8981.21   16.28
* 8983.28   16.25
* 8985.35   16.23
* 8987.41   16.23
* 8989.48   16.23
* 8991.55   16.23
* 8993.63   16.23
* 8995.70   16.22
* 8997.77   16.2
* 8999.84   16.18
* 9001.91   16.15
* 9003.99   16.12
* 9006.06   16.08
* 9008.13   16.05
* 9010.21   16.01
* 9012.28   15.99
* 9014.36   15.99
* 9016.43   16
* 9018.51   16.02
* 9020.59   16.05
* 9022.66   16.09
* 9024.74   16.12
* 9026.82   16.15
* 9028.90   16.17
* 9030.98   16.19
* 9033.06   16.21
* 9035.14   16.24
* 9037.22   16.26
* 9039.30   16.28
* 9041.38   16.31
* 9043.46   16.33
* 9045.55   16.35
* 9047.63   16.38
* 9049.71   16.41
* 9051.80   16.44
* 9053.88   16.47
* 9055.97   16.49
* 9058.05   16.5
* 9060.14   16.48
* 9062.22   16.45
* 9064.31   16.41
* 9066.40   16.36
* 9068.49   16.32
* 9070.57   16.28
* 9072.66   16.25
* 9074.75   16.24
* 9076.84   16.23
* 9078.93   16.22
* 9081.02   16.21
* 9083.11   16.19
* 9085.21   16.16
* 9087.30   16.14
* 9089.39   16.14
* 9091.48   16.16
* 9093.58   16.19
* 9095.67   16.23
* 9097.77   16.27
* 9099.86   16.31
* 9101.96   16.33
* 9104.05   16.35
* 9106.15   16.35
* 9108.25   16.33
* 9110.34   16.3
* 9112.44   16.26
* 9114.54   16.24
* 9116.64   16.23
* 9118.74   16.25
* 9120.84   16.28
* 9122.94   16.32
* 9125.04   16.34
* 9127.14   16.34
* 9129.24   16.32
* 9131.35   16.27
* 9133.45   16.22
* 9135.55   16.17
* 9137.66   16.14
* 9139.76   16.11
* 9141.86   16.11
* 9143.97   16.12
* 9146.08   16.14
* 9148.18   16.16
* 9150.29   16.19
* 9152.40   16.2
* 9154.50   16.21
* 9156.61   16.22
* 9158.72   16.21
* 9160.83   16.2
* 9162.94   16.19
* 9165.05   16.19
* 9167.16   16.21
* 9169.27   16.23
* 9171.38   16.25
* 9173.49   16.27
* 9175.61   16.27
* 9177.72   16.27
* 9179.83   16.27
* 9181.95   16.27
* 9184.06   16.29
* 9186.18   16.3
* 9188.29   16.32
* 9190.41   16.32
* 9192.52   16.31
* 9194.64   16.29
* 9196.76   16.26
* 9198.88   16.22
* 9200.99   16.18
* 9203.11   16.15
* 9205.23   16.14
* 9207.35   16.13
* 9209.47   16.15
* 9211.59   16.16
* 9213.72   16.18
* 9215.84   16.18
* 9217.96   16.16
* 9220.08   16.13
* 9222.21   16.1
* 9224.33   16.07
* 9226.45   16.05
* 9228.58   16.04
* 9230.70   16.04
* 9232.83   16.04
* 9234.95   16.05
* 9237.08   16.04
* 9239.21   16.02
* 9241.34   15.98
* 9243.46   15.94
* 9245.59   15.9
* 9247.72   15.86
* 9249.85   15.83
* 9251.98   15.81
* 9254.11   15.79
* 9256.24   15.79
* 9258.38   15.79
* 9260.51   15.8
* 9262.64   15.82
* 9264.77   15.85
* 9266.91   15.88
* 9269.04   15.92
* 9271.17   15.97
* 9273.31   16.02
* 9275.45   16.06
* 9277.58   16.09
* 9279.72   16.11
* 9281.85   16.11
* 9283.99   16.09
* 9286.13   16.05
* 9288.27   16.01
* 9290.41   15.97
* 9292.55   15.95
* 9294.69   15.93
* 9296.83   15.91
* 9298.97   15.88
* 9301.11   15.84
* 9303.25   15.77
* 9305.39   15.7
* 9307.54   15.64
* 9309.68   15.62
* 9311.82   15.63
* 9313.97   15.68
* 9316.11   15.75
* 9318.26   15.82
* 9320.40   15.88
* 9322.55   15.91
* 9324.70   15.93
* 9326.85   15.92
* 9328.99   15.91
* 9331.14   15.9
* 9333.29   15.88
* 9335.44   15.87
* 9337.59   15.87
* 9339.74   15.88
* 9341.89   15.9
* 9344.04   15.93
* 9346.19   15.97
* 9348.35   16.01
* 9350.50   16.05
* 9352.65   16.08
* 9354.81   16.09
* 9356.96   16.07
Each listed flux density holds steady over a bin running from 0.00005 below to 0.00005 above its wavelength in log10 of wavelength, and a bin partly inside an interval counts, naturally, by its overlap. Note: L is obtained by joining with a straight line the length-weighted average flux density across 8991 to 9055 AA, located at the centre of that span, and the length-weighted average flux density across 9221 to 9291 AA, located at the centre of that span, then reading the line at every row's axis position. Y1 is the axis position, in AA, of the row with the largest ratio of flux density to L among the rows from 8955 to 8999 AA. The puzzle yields 8966.74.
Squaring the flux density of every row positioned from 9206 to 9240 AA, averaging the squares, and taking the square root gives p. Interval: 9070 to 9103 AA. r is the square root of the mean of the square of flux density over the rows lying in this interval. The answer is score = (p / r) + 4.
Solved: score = 4.99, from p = 16.1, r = 16.2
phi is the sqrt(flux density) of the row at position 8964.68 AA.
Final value 4.05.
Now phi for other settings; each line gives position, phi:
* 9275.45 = 4.01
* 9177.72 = 4.03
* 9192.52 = 4.04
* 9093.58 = 4.02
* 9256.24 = 3.97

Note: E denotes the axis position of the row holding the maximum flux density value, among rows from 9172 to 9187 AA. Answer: 9186.18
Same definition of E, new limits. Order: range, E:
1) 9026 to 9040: 9039.30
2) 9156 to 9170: 9169.27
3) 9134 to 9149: 9135.55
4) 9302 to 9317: 9303.25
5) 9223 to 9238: 9224.33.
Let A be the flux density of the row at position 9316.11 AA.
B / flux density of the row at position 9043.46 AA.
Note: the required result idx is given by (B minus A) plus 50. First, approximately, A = 15.75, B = 16.33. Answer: 50.6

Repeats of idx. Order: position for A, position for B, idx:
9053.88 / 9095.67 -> 49.8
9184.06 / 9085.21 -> 49.9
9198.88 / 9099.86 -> 50.1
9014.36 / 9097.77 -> 50.3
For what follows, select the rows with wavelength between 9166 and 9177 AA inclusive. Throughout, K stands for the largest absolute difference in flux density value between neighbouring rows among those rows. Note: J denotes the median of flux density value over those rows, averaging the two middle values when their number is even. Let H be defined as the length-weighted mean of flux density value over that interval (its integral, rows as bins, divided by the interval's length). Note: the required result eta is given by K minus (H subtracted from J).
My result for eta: 0.017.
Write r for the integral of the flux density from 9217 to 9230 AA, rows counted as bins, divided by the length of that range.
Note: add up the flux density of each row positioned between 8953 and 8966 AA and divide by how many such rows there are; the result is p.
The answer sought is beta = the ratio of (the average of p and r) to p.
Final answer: 0.99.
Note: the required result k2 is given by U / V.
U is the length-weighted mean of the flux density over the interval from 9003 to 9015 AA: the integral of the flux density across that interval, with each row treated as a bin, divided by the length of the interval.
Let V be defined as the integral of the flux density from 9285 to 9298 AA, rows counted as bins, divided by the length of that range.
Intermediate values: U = 16.0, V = 16.0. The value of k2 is 1.00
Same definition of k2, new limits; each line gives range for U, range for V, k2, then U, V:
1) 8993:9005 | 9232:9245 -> 1.01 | 16.2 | 16.0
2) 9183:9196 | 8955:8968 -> 1.00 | 16.3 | 16.4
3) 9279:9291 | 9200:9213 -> 0.99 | 16.1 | 16.1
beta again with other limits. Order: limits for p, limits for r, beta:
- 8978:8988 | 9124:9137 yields 1.00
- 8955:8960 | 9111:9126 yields 1.00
